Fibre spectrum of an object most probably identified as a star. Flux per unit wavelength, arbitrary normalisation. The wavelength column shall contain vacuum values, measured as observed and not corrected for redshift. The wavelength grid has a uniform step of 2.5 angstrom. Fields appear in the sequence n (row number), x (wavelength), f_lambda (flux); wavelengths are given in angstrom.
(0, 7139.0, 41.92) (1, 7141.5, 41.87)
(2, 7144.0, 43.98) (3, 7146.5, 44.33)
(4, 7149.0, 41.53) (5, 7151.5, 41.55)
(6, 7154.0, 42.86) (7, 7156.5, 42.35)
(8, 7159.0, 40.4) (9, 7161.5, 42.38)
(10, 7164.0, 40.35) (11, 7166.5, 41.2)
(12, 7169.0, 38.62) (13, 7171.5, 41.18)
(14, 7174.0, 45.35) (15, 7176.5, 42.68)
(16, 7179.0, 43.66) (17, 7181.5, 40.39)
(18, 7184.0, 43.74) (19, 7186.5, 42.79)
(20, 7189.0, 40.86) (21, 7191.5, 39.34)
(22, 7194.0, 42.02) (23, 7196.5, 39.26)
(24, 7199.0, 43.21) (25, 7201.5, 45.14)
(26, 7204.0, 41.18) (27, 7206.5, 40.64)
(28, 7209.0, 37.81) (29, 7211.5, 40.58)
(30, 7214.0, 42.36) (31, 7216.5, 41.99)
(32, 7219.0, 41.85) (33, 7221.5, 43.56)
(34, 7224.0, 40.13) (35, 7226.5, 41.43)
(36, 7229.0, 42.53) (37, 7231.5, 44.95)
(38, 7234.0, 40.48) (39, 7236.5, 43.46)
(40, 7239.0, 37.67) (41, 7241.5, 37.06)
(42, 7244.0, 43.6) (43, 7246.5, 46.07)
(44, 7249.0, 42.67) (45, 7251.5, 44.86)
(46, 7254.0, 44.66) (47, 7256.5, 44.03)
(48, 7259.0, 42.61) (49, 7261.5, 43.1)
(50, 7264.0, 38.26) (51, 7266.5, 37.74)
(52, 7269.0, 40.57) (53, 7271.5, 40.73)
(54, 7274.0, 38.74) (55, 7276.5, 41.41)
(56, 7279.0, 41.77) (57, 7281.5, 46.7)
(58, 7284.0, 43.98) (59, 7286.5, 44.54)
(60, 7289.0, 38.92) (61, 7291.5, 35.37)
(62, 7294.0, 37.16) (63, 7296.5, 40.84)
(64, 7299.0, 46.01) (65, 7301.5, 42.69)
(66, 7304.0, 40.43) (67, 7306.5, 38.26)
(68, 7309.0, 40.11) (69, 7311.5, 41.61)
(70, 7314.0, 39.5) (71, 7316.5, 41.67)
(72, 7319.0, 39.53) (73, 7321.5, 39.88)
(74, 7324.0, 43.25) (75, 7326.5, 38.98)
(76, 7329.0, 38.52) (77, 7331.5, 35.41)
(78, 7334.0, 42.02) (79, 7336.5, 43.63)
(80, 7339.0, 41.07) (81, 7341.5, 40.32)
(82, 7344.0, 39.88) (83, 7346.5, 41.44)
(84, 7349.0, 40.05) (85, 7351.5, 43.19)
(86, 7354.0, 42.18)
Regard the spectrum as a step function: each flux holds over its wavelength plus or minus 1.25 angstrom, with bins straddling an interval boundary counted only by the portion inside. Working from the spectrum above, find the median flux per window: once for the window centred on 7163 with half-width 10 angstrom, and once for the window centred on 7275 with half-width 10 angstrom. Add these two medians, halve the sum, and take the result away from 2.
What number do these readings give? -39.1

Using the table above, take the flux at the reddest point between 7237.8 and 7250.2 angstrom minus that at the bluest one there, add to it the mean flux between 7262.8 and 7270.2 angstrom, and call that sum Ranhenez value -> 44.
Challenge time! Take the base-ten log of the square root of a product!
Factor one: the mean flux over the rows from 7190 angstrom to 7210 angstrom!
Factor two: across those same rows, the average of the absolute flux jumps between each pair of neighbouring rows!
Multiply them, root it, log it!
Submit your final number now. 1.02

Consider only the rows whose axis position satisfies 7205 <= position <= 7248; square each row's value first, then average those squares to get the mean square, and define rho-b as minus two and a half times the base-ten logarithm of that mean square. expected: -8.10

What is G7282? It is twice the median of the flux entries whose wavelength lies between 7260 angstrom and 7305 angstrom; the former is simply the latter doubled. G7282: 82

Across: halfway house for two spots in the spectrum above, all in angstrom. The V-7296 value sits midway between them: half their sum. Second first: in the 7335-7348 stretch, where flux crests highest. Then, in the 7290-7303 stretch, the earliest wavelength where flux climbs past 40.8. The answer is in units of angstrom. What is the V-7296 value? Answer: 7316.5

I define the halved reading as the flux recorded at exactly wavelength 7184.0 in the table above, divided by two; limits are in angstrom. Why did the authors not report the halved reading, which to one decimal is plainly 21.9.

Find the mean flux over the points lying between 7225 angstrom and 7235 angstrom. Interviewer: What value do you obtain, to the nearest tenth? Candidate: 42.3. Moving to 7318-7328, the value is 40.4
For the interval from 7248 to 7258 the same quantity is 44.1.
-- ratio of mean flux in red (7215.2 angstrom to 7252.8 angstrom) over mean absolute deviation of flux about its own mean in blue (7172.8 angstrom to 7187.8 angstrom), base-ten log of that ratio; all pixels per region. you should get 1.56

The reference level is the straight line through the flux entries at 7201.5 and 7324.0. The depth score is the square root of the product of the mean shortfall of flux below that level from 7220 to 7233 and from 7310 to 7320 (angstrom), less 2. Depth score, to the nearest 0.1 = 0.5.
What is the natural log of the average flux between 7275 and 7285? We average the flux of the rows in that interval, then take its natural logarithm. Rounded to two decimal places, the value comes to 3.77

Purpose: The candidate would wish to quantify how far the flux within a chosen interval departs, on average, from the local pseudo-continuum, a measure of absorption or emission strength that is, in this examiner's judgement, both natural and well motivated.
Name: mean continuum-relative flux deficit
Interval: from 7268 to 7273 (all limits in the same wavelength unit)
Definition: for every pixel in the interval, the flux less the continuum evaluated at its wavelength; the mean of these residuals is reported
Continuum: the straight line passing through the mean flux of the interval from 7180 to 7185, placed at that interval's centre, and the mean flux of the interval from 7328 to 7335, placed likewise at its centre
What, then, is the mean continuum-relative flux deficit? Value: 0.6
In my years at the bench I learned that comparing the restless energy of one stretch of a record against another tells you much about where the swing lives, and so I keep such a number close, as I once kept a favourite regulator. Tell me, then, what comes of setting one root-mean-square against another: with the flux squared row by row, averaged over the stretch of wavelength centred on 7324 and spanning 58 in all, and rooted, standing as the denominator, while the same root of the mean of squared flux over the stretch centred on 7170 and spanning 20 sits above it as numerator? 1.03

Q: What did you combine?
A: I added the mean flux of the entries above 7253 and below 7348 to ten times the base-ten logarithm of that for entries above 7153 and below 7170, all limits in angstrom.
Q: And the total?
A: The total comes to 57.1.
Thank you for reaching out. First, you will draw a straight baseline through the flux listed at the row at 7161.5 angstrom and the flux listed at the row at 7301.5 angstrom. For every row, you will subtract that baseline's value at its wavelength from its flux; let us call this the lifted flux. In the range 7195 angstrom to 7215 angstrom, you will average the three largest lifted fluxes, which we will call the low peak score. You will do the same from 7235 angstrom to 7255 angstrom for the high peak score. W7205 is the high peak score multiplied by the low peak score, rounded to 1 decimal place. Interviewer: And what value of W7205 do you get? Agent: 2.9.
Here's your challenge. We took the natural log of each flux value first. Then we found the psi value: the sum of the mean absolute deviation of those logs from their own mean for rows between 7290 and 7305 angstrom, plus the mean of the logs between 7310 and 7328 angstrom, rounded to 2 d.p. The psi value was 3.77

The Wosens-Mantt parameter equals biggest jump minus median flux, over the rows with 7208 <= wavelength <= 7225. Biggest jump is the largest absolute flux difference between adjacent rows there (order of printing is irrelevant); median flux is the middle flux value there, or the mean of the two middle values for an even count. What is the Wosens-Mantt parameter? -38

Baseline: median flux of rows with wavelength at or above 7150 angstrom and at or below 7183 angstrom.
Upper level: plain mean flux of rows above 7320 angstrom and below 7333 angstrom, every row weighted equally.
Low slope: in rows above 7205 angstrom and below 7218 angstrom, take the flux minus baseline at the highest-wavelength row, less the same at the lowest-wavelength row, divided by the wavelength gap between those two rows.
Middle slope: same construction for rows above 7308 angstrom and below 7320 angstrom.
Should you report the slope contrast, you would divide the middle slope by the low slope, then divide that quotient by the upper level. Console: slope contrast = -0.01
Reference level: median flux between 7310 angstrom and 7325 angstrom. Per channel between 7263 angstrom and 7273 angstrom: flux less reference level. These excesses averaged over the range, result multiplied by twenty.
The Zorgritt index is -28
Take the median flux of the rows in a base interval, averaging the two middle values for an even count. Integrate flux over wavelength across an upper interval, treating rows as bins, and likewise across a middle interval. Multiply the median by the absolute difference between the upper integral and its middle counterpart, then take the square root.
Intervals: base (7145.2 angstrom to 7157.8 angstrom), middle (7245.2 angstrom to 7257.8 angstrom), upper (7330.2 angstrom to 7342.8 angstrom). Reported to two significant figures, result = 46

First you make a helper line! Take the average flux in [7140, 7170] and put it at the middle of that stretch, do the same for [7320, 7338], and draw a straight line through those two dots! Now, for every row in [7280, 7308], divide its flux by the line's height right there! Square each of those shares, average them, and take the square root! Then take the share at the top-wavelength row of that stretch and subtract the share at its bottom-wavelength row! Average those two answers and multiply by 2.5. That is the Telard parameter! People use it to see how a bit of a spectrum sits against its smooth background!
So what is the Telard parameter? 1.03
